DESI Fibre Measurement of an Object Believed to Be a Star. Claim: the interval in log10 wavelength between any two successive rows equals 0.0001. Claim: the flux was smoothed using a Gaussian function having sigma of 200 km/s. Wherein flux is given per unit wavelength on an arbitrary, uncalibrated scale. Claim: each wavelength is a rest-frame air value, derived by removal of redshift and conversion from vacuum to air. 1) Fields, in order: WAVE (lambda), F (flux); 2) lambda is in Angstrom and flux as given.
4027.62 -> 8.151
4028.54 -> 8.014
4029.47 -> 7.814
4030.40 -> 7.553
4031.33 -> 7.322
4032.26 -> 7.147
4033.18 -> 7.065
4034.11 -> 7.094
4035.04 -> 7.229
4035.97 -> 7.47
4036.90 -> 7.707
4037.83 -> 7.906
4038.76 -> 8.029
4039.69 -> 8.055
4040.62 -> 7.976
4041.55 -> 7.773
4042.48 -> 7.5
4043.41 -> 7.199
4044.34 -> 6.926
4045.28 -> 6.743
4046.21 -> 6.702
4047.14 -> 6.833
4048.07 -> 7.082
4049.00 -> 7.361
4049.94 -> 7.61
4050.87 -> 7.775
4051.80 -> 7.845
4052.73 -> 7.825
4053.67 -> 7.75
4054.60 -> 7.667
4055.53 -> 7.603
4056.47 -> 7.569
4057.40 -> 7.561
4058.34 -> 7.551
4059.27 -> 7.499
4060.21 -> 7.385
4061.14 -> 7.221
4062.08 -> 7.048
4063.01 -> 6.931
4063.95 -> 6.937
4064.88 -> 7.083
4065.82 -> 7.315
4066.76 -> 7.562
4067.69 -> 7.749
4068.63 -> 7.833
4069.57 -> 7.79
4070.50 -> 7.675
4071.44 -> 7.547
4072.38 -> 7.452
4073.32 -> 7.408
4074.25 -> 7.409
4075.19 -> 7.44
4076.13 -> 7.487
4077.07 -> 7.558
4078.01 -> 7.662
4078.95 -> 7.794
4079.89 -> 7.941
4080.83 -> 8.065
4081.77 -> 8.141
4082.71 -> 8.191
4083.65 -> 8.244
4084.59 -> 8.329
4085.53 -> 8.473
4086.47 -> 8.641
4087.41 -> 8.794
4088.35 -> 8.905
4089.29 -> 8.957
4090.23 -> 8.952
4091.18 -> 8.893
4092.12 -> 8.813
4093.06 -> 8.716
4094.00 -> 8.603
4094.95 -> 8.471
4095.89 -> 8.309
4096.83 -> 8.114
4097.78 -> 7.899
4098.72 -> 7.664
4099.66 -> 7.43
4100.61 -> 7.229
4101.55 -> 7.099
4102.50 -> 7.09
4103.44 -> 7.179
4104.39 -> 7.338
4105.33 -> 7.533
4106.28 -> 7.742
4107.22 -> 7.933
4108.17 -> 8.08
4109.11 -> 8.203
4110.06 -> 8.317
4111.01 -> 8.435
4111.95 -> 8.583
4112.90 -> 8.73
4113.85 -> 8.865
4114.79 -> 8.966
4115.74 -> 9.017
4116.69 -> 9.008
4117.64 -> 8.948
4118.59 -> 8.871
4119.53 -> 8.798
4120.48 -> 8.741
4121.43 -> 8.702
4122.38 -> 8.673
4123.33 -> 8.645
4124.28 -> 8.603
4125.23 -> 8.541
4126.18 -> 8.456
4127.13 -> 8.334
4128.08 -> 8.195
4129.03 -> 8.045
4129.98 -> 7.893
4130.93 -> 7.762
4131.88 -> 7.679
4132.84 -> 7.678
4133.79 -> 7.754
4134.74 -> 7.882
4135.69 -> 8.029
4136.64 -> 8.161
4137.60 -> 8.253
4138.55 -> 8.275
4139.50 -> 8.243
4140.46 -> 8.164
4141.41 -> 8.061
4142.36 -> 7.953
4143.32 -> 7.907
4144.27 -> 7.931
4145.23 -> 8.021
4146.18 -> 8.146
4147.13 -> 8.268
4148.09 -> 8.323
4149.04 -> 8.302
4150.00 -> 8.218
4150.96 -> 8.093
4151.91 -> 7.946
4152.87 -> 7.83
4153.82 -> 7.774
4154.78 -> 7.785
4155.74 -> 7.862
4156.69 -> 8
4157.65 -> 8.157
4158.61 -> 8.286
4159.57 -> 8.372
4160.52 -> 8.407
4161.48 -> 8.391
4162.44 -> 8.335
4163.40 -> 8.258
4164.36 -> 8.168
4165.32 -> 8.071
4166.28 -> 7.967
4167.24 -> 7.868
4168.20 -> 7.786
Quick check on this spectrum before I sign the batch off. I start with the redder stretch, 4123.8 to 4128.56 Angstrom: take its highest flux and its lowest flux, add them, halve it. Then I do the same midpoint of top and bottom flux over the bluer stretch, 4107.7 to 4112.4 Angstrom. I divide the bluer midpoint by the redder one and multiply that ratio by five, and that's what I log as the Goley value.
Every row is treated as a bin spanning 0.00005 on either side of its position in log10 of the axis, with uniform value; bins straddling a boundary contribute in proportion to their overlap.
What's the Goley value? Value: 4.96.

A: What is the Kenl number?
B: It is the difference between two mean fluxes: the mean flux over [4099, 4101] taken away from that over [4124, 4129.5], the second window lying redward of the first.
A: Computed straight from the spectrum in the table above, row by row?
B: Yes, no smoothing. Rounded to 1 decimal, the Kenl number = 1.0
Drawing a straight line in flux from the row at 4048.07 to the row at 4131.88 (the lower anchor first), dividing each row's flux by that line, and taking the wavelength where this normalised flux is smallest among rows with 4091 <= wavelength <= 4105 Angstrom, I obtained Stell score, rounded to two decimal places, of 4102.50 Angstrom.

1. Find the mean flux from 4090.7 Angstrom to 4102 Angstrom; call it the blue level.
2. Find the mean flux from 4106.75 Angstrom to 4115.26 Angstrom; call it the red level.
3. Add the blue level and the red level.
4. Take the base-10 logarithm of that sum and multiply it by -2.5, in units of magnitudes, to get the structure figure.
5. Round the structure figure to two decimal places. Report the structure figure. -3.05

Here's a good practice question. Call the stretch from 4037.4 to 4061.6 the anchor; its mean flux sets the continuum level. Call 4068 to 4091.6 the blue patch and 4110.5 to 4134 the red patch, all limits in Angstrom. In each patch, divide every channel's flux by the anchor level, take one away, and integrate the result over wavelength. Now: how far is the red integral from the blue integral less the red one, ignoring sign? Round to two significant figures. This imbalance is 4.4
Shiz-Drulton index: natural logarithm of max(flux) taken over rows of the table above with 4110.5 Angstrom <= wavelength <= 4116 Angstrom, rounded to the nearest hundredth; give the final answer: 2.20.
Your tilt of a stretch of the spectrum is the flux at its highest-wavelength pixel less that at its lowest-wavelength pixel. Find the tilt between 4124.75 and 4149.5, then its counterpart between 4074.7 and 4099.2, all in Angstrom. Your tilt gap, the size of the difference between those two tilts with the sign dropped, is 0.46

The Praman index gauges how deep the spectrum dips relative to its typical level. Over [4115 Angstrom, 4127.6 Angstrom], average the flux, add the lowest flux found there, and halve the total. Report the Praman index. 8.5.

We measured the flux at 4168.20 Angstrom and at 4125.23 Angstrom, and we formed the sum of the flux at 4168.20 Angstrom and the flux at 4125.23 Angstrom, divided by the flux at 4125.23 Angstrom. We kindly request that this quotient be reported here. 1.91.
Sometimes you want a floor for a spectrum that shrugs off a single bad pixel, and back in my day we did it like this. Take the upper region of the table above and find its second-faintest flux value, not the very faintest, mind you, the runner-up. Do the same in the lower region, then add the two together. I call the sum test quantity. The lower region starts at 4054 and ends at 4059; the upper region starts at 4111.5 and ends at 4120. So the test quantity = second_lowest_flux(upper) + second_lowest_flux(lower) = 16.3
